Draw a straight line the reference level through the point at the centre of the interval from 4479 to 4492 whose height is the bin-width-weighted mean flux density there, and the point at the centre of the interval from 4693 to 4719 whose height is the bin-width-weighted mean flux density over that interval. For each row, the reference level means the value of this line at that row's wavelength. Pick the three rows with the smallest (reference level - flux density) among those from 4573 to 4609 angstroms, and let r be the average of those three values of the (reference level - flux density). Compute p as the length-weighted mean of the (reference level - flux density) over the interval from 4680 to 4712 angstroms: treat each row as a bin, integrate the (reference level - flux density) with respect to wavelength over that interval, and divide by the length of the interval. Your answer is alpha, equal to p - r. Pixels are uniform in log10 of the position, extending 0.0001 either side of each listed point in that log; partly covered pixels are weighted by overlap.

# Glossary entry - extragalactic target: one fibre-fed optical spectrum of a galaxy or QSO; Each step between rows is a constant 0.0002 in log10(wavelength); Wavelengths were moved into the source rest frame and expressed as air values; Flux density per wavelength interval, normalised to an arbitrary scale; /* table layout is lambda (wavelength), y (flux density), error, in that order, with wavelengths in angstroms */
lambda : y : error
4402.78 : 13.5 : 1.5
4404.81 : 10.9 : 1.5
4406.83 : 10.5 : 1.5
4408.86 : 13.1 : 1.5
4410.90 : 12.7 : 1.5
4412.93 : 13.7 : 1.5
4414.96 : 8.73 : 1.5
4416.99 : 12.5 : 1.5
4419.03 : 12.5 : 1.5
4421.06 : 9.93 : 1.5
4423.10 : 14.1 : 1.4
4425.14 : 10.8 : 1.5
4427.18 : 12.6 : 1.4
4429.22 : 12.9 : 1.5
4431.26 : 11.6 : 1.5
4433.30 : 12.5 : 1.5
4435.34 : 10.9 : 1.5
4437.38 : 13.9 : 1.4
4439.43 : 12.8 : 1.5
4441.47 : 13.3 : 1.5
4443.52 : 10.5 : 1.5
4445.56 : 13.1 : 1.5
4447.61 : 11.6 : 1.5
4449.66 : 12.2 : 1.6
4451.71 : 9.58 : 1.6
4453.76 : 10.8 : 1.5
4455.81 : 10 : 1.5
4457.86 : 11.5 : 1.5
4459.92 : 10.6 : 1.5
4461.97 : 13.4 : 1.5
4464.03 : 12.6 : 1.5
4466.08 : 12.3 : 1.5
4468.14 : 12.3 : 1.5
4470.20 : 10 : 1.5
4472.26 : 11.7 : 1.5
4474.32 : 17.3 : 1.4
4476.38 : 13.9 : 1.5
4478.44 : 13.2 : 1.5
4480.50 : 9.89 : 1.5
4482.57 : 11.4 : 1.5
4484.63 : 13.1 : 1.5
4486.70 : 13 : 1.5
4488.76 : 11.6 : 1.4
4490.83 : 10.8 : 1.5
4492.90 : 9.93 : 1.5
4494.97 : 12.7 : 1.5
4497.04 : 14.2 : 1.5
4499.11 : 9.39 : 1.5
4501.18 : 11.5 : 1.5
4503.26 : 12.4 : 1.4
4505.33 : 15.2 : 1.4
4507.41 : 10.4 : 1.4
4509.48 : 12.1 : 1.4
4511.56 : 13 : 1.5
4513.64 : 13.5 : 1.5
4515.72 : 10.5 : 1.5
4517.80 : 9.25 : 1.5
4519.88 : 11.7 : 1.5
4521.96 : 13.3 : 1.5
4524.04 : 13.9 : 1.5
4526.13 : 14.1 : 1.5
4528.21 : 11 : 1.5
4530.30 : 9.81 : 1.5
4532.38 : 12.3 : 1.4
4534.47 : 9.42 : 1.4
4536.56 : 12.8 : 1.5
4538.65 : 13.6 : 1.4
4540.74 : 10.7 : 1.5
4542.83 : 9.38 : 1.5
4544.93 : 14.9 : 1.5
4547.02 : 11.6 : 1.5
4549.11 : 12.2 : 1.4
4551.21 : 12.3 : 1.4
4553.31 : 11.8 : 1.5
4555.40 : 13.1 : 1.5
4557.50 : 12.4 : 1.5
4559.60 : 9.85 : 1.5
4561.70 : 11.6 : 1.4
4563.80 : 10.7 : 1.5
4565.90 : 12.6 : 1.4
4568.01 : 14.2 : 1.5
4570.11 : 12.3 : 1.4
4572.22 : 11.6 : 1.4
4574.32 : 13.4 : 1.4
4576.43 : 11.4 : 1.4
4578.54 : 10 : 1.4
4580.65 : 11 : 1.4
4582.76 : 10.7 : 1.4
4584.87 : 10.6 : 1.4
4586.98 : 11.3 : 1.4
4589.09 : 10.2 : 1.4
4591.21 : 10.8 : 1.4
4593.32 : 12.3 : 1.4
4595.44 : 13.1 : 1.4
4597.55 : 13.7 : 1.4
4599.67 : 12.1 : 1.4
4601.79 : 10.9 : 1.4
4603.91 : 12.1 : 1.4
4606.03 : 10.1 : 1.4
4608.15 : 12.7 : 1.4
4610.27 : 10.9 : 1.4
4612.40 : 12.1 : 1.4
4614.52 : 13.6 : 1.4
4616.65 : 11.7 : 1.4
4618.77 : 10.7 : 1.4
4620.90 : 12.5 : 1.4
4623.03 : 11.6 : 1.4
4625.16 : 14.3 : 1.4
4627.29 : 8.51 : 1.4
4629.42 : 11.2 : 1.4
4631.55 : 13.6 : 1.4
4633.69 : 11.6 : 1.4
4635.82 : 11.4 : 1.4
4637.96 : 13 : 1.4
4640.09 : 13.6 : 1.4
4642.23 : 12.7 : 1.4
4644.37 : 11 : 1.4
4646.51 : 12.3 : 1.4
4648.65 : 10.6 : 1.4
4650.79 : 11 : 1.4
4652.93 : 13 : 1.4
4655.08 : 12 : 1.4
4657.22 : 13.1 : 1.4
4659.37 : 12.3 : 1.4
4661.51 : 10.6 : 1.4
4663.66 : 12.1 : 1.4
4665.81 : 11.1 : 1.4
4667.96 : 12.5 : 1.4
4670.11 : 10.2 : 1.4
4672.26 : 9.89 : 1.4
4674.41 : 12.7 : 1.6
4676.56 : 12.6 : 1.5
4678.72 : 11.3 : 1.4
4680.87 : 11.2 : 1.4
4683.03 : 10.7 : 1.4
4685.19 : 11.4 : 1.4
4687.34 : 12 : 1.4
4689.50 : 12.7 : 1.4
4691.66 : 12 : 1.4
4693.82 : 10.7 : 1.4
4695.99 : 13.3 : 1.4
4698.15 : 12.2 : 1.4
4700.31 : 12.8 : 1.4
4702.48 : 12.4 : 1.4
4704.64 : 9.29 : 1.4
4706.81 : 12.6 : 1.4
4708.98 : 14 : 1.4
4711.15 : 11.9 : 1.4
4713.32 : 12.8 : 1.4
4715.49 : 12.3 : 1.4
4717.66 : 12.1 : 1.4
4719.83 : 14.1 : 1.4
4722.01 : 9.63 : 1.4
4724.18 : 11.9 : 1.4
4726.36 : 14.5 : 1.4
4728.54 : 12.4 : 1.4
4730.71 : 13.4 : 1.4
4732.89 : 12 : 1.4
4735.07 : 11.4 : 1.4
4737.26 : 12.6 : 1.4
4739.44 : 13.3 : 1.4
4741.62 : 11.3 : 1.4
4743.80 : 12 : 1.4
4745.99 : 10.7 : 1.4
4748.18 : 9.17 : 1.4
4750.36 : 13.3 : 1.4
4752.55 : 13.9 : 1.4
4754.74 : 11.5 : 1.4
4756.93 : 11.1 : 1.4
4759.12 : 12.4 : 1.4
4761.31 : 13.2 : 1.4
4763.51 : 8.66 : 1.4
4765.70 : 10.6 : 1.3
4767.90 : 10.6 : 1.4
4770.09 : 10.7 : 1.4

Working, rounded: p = 0.3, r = -1.5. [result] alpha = 1.72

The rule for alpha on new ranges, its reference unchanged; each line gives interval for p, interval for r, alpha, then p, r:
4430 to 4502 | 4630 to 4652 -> 0.99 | -0.4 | -1.3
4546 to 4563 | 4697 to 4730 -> 1.94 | 0.0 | -1.9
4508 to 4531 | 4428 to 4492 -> 3.16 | -0.3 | -3.4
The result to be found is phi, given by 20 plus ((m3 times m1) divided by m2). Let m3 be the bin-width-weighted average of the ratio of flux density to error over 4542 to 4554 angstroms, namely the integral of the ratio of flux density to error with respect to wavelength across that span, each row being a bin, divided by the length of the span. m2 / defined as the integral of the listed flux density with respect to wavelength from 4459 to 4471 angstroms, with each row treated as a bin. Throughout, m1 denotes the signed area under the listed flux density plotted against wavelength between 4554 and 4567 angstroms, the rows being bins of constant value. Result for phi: 28.8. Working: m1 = 152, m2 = 143.0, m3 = 8.3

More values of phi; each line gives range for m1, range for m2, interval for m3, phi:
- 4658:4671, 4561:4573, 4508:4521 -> 28.1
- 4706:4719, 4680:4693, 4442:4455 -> 28.1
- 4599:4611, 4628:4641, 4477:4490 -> 27.0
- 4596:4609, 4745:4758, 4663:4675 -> 28.2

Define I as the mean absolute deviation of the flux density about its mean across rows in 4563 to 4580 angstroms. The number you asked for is 1.1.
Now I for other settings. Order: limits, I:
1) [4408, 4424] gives 1.4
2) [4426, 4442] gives 0.7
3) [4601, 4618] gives 0.9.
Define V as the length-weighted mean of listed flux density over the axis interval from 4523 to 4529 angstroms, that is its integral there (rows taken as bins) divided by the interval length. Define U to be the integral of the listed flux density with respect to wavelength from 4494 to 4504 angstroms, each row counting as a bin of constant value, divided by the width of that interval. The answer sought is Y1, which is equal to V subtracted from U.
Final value -1.1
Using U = 12.0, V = 13.1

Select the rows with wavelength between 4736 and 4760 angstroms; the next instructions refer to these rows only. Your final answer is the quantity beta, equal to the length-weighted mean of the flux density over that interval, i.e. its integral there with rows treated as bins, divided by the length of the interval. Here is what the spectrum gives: 11.9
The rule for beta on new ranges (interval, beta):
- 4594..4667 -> 12.0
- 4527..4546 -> 11.6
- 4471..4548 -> 12.1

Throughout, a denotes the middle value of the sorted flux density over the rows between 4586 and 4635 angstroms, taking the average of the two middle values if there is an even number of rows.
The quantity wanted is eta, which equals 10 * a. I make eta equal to 117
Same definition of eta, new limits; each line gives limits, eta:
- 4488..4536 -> 117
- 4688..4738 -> 124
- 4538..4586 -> 116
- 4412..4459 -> 122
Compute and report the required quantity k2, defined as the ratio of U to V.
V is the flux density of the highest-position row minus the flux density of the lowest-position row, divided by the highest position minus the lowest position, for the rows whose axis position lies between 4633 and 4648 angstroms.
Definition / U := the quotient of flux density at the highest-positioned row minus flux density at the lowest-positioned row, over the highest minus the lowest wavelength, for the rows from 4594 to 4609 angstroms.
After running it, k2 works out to -0.6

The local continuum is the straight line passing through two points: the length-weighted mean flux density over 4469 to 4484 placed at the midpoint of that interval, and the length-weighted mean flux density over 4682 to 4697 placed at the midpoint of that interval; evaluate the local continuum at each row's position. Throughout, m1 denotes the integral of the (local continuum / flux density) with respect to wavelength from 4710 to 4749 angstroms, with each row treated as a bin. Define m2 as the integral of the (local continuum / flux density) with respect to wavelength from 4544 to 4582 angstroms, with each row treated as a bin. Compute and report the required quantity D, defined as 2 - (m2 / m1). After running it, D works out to 0.98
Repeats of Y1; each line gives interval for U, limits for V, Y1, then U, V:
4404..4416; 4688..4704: -0.6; 11.6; 12.2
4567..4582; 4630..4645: -0.5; 12.0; 12.4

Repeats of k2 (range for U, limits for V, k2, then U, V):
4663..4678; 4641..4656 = -0.7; 0.04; -0.05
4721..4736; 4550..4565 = -1.1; 0.14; -0.13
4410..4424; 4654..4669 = 3.0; 0.11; 0.04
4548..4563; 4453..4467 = -0.4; -0.05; 0.12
